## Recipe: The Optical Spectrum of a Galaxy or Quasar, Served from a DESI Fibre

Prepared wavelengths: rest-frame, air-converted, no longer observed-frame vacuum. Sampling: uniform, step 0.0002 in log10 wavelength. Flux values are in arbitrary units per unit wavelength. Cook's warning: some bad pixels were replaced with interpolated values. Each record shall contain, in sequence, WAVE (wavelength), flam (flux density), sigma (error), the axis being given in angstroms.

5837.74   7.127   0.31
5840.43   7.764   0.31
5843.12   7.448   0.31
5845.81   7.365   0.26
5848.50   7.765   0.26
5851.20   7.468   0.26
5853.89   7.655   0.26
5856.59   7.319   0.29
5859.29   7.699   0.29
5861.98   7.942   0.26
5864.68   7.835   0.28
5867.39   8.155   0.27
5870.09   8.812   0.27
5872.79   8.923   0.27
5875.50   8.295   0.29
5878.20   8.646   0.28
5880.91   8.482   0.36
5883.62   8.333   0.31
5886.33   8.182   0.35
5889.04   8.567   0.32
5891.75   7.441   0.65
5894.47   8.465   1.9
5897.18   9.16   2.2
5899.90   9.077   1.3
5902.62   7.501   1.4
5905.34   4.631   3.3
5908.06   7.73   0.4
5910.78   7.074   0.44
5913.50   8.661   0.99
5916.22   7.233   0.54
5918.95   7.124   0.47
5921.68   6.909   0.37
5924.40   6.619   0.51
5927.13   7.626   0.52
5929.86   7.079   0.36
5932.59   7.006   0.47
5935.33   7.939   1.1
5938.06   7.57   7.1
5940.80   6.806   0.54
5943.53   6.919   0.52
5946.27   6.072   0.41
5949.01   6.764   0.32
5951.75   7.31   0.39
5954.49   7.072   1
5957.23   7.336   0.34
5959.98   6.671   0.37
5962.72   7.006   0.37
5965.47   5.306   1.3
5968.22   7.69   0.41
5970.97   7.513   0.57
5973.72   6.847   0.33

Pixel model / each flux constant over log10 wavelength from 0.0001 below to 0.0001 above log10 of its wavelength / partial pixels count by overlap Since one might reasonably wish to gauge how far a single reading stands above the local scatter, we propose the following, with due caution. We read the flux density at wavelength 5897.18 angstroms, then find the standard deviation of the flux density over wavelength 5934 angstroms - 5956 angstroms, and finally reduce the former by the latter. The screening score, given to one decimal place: 8.6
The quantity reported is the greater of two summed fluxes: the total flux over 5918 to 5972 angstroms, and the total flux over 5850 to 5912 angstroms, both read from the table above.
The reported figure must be 183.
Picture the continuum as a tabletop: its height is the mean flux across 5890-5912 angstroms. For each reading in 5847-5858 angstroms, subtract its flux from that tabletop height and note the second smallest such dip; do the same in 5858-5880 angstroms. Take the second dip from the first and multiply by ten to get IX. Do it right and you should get 12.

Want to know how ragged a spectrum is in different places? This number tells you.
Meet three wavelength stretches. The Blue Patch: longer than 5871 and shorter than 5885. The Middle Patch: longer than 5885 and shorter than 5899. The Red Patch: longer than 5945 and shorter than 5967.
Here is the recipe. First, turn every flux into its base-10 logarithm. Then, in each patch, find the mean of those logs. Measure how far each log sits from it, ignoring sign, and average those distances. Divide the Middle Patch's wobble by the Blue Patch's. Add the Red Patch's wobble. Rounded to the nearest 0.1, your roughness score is 2.4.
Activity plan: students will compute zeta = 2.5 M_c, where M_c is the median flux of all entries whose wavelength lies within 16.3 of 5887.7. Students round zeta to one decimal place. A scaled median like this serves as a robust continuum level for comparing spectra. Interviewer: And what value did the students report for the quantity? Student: 21.2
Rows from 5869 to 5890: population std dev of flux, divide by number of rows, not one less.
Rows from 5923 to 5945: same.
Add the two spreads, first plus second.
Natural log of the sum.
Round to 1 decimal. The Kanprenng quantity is -0.4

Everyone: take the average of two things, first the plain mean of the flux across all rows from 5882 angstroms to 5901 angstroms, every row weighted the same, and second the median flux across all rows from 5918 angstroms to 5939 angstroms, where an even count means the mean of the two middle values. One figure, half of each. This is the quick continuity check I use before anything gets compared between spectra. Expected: 7.78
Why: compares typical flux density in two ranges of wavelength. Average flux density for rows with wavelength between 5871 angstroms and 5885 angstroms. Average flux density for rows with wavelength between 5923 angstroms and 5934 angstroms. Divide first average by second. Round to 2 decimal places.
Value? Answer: 1.21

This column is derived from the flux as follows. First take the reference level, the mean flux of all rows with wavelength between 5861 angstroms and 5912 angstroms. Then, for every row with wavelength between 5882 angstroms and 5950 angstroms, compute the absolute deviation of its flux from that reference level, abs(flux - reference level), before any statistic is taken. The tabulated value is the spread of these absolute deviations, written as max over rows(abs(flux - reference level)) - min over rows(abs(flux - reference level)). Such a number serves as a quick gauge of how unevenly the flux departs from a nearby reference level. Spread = 3.3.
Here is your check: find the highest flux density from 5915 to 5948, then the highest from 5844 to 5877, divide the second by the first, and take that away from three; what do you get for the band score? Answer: 1.88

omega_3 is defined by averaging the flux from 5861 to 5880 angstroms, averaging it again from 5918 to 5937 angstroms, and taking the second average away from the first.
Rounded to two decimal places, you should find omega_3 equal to 1.19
